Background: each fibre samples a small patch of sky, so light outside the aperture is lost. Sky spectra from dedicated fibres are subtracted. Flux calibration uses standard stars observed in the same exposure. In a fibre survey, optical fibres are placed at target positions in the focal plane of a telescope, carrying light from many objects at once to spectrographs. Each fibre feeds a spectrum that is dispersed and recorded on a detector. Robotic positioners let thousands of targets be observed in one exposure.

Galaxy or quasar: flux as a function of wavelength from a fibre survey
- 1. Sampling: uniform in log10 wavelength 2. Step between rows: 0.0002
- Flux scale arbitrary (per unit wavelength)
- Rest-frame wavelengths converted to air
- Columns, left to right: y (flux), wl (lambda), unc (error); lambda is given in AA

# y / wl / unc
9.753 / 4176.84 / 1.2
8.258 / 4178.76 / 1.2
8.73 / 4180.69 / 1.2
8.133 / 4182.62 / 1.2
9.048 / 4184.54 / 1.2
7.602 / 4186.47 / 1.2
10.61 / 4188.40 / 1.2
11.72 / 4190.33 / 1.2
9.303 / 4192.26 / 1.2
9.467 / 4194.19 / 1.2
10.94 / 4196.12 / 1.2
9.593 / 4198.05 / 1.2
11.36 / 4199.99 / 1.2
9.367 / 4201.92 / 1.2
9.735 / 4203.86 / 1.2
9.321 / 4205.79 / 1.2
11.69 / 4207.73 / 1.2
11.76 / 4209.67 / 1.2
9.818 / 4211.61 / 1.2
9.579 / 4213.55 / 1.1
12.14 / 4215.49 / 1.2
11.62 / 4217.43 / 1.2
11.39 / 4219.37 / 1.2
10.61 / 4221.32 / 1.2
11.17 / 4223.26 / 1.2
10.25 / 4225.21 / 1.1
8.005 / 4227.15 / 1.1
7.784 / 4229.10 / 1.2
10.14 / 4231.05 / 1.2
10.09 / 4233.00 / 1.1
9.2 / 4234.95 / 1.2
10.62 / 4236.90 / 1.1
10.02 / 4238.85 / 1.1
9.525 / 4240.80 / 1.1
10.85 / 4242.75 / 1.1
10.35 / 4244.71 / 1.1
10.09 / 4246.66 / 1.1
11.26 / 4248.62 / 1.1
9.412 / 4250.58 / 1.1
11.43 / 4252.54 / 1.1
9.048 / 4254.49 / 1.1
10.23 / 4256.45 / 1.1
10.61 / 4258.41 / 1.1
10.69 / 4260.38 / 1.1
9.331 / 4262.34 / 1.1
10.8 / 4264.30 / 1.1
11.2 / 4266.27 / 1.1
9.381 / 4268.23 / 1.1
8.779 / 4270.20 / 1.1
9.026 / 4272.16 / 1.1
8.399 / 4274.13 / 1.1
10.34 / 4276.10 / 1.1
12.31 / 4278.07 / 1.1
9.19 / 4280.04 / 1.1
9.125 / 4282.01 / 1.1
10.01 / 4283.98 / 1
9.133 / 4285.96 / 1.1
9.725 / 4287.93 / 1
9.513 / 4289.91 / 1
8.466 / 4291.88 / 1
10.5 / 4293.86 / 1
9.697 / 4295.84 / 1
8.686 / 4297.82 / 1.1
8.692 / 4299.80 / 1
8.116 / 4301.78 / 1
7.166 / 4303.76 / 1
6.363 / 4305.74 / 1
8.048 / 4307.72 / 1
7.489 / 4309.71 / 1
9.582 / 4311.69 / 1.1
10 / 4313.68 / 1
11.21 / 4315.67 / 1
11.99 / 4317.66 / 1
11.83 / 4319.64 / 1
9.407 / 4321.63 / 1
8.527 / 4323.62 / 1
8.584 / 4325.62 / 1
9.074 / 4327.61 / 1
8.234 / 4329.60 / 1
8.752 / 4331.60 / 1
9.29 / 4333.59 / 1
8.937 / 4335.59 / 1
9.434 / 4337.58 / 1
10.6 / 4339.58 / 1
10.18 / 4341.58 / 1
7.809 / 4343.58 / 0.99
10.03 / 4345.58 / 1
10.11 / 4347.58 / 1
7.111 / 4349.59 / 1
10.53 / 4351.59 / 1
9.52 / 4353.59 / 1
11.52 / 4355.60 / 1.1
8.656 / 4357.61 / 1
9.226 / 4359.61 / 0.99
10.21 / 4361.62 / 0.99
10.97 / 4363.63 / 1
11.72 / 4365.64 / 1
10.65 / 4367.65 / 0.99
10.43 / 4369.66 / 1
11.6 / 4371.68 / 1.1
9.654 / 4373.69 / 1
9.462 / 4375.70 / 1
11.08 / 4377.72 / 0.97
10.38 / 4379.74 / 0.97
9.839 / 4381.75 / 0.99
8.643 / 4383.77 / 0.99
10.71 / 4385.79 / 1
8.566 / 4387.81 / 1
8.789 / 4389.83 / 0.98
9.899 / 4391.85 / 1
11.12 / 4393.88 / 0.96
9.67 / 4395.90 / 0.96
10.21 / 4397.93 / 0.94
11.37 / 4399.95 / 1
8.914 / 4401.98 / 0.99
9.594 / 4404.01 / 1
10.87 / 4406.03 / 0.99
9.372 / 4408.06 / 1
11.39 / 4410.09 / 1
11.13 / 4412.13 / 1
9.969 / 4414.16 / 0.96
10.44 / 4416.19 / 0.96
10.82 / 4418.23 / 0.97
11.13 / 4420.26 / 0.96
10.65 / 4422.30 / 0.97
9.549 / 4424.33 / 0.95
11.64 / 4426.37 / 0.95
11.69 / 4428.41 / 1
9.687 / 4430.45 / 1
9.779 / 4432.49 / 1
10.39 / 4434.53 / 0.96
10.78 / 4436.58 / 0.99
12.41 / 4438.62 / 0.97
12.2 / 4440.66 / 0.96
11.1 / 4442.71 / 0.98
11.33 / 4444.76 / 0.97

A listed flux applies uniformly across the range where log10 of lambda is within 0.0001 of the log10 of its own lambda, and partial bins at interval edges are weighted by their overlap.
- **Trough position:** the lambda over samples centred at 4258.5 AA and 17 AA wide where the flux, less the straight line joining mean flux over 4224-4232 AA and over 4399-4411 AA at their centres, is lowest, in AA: 4254.49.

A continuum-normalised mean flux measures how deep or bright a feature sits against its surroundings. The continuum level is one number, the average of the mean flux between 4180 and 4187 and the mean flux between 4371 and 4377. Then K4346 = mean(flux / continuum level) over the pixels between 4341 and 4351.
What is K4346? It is 0.97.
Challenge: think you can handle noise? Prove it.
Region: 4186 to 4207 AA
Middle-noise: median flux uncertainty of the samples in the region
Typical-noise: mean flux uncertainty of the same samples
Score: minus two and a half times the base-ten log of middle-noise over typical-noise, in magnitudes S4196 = 0.000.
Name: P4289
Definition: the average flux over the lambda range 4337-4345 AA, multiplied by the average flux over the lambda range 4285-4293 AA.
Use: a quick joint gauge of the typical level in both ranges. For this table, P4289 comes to 88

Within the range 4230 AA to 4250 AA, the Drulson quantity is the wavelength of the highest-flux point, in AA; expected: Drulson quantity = 4248.62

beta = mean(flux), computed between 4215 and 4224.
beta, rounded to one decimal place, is 11.4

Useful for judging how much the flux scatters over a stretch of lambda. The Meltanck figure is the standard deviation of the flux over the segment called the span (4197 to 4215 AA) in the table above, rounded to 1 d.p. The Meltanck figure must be 1.0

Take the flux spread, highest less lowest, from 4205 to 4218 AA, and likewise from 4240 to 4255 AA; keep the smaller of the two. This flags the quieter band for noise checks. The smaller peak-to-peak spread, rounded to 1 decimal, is 2.4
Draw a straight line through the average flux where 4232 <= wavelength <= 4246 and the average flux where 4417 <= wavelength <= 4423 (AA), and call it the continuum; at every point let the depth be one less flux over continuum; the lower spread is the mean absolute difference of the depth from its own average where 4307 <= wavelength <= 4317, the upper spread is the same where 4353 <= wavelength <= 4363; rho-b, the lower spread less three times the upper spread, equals -0.120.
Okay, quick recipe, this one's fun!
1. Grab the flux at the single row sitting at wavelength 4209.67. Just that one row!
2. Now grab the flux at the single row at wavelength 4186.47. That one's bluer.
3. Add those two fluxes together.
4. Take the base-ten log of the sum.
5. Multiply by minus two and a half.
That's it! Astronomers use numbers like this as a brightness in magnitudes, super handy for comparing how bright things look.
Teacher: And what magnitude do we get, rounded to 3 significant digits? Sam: -3.22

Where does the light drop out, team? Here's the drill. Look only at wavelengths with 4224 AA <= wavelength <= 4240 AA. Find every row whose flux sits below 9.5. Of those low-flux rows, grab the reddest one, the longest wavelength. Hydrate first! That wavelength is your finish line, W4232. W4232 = 4234.95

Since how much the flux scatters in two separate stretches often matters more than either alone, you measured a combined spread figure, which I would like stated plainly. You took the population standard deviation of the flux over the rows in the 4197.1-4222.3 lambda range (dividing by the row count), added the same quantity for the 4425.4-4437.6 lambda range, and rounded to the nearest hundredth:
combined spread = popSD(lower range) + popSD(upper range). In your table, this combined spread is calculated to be 1.83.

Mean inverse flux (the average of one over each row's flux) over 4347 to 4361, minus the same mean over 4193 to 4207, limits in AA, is 0.006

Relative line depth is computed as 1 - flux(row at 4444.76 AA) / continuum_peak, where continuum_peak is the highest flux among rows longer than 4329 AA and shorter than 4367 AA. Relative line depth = 0.03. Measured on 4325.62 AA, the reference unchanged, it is 0.27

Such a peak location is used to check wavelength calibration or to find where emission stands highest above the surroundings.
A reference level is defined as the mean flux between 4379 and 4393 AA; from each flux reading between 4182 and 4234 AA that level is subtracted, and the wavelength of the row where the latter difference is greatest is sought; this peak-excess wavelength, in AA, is 4215.49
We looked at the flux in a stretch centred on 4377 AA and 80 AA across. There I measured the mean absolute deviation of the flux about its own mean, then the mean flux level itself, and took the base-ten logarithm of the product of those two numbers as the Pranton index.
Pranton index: 0.918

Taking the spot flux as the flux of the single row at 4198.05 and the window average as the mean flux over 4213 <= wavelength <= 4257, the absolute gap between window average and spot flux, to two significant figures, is 0.62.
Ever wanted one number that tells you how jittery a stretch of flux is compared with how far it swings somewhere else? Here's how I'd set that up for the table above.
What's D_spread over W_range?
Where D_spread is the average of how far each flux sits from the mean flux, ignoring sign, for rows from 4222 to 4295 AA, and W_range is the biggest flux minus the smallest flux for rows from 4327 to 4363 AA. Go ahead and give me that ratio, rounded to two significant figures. 0.19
